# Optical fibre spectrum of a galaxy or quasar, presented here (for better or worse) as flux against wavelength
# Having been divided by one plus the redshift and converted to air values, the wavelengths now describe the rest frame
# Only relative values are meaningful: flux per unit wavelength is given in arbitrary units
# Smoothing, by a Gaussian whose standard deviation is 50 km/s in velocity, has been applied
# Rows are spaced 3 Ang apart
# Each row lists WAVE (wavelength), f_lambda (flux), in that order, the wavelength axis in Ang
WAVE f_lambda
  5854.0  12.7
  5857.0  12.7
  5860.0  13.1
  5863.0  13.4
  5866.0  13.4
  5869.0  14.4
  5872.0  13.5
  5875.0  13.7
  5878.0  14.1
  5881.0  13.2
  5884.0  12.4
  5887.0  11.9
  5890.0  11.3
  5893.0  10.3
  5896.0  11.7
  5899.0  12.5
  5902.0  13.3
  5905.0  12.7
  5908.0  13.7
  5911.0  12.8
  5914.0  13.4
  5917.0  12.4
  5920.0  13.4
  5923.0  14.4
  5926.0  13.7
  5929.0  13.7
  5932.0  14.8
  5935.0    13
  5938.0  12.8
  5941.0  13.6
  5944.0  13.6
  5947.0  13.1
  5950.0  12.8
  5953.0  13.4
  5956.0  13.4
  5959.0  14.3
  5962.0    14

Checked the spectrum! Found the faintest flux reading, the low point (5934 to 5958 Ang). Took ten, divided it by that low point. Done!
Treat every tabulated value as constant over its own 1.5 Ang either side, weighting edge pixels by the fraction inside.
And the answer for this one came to 0.781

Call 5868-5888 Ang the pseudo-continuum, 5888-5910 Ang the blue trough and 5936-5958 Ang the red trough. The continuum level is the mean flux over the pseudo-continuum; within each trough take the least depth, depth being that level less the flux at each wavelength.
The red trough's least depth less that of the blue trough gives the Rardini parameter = 0.1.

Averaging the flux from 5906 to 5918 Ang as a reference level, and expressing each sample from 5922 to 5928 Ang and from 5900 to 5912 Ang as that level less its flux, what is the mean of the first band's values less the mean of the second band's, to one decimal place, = -0.9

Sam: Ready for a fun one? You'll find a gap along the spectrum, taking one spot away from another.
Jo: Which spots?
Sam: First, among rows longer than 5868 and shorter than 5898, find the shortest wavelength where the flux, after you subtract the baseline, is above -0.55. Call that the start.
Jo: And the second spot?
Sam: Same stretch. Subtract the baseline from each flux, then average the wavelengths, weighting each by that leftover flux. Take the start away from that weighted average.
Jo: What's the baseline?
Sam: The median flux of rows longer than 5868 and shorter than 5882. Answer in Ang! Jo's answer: 22.9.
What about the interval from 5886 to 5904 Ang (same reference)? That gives -9.1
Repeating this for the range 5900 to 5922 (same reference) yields 9.4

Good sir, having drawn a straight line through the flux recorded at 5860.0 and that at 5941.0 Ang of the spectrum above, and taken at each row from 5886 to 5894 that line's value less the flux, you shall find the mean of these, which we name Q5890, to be 2.1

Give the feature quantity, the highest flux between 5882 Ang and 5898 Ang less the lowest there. 2.10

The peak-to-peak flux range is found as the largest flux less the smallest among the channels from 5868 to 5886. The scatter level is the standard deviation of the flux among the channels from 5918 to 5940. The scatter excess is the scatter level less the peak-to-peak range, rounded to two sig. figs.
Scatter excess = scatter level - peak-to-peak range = -1.3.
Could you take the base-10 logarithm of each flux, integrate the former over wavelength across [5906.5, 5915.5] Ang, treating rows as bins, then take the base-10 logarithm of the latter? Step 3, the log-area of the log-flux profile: 1.005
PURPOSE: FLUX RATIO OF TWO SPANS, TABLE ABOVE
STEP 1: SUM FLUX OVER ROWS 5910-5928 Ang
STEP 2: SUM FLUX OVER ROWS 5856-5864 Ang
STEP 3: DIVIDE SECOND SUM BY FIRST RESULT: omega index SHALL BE 0.49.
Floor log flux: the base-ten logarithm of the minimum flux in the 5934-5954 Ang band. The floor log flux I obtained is 1.107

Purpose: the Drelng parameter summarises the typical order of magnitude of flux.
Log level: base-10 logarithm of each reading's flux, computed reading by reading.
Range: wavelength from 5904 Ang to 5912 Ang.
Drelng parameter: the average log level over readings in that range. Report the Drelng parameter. 1.12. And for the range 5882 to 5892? 1.07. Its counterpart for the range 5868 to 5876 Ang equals 1.14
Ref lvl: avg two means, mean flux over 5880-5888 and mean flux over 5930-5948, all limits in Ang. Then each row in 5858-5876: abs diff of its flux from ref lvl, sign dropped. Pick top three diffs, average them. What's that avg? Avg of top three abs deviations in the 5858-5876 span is 0.87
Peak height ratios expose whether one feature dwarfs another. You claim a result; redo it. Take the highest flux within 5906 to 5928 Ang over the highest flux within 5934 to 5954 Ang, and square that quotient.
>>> 1.121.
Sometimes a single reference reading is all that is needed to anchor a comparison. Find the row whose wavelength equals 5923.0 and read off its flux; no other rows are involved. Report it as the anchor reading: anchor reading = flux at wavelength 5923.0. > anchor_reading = 14.4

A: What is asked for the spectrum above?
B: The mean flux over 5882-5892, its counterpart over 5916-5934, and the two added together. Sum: 25.6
